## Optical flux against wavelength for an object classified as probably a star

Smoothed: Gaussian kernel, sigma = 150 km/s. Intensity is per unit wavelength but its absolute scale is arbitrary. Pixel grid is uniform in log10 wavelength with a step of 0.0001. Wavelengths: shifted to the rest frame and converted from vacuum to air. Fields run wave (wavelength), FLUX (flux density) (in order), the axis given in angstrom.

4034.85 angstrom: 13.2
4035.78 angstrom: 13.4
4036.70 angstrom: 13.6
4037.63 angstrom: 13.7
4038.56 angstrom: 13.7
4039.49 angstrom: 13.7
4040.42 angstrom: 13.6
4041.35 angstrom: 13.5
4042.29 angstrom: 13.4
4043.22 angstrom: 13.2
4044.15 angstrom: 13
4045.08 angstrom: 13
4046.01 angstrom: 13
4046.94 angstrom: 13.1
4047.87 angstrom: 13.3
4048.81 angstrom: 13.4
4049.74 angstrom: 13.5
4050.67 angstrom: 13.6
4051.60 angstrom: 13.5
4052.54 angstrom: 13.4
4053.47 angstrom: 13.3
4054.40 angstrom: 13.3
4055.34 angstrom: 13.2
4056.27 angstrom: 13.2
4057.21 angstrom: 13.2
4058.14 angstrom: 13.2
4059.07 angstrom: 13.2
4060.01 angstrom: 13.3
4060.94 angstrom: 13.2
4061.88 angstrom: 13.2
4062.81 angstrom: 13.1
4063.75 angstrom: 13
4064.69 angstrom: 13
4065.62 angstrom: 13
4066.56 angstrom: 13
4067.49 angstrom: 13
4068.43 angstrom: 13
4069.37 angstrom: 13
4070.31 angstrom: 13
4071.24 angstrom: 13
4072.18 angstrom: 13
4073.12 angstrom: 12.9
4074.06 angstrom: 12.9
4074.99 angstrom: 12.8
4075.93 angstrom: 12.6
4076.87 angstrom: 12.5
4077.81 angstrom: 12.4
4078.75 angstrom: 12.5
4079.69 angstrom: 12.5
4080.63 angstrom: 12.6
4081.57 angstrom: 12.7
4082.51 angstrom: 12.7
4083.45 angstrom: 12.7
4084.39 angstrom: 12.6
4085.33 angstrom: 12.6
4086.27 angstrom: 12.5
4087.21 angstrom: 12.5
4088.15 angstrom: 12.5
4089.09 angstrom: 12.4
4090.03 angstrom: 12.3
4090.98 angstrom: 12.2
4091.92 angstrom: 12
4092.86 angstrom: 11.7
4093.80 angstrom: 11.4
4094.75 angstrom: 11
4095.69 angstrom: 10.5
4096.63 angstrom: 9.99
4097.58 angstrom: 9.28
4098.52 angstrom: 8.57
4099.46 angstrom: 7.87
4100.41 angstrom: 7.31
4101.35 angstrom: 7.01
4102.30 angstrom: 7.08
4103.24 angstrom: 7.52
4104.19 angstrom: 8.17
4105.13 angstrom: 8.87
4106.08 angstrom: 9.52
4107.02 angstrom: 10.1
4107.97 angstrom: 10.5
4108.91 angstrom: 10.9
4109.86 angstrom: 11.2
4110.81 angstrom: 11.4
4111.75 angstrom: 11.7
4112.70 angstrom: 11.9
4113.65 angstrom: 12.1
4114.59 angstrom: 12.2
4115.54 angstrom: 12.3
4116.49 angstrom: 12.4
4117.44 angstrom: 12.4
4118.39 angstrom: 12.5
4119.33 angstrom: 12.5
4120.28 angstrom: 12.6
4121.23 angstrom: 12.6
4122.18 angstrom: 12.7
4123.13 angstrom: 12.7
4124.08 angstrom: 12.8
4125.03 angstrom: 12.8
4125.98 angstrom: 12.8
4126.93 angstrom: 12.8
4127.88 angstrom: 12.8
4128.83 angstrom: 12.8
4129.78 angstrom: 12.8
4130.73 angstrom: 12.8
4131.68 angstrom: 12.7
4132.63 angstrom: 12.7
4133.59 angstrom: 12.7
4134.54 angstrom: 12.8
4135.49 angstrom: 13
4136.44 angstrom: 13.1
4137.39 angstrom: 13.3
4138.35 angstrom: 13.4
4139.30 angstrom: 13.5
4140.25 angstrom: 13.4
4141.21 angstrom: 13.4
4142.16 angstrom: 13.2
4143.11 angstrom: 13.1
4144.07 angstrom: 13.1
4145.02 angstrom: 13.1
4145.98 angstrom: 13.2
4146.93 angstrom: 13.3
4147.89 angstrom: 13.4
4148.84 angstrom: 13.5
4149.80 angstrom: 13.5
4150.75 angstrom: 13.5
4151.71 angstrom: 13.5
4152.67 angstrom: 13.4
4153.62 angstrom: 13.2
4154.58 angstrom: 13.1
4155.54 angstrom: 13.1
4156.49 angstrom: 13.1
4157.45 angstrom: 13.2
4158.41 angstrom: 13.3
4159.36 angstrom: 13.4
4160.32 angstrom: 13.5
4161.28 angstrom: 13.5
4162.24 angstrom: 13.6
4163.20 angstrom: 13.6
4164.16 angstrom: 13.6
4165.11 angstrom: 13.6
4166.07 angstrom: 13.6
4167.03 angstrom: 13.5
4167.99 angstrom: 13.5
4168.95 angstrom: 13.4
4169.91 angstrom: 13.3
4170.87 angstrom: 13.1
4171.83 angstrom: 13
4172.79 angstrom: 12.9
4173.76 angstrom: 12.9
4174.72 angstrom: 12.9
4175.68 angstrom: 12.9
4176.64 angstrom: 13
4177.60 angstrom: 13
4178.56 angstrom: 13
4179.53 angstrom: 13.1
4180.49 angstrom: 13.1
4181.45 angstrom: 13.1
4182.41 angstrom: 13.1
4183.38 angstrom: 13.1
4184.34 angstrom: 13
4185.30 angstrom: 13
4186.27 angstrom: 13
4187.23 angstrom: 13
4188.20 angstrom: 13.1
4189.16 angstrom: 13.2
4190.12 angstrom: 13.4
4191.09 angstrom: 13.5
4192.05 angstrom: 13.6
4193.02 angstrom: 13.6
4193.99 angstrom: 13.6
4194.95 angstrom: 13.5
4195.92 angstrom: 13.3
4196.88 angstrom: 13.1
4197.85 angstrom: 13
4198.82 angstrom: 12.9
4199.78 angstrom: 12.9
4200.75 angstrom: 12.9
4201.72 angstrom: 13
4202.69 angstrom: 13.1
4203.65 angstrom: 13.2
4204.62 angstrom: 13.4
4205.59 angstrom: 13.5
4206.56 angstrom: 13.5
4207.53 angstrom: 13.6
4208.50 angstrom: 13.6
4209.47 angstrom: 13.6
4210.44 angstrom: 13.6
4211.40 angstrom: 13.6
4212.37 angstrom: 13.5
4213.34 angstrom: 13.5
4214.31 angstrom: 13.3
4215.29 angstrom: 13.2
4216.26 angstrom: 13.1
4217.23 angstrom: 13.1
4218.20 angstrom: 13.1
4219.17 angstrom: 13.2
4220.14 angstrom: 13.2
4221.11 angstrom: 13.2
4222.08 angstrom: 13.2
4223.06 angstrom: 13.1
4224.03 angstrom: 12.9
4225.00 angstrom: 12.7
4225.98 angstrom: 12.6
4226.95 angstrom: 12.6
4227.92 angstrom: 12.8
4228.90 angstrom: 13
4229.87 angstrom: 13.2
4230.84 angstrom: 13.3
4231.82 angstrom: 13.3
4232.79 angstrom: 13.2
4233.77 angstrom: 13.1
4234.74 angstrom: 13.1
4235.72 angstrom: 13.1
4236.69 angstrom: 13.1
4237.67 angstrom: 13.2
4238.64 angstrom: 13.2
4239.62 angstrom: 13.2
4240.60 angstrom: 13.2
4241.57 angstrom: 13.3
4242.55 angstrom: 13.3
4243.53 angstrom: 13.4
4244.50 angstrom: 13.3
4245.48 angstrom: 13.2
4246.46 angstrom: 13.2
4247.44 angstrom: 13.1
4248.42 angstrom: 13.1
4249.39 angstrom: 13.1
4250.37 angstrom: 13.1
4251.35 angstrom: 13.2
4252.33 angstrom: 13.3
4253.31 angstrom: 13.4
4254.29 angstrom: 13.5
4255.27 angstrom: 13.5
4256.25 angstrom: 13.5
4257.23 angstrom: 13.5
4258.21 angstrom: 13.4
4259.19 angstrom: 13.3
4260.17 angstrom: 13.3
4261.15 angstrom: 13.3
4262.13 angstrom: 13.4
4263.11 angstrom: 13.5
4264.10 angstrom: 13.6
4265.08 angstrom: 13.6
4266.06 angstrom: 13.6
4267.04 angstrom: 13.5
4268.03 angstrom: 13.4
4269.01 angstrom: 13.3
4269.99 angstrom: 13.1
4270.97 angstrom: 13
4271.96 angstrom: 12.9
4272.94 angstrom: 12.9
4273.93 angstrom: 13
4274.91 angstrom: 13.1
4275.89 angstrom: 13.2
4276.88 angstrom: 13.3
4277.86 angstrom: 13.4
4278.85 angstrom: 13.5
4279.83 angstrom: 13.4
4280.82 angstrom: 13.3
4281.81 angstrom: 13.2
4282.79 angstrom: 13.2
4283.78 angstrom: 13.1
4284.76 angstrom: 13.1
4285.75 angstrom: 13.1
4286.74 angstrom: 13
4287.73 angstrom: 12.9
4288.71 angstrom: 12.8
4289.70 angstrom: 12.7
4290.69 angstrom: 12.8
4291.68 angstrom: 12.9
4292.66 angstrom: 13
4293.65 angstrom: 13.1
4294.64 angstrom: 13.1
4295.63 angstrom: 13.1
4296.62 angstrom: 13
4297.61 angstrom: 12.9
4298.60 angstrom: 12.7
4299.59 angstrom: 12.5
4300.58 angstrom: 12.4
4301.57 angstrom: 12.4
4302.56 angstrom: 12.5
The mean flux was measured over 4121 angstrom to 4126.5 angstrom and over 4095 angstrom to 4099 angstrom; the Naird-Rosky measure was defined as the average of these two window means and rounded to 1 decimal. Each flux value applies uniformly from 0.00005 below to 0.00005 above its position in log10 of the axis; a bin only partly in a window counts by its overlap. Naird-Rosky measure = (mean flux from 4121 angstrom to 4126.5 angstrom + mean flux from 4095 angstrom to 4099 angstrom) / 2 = 11.2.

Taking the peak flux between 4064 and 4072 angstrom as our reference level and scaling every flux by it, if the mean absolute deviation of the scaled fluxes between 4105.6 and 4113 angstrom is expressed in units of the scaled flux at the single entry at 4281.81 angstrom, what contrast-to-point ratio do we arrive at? 0.049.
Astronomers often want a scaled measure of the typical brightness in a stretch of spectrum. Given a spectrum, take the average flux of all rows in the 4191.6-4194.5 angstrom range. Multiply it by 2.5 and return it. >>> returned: 34.0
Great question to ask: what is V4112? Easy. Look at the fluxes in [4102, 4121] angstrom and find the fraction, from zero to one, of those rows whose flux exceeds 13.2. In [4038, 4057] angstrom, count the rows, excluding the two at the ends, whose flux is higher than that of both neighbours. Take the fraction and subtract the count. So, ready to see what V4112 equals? -1.00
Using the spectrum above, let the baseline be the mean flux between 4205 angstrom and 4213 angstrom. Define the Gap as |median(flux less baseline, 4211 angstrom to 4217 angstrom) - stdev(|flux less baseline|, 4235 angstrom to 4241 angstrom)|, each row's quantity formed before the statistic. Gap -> 0.21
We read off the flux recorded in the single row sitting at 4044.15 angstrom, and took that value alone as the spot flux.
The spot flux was 13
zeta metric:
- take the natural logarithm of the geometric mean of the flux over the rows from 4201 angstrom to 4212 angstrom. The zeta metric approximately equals 2.60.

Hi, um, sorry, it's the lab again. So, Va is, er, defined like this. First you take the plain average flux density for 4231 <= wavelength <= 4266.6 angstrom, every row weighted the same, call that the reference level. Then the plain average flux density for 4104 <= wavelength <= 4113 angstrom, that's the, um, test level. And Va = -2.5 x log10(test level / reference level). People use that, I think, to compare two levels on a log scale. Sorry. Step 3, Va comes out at 0.26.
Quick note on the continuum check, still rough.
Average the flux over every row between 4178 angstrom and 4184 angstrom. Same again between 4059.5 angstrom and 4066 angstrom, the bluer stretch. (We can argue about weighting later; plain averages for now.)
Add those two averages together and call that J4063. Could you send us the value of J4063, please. 26.2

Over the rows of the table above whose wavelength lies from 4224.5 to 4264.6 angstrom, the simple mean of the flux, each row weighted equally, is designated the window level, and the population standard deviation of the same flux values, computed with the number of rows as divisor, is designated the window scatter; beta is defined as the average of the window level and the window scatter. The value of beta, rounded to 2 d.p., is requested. 6.72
